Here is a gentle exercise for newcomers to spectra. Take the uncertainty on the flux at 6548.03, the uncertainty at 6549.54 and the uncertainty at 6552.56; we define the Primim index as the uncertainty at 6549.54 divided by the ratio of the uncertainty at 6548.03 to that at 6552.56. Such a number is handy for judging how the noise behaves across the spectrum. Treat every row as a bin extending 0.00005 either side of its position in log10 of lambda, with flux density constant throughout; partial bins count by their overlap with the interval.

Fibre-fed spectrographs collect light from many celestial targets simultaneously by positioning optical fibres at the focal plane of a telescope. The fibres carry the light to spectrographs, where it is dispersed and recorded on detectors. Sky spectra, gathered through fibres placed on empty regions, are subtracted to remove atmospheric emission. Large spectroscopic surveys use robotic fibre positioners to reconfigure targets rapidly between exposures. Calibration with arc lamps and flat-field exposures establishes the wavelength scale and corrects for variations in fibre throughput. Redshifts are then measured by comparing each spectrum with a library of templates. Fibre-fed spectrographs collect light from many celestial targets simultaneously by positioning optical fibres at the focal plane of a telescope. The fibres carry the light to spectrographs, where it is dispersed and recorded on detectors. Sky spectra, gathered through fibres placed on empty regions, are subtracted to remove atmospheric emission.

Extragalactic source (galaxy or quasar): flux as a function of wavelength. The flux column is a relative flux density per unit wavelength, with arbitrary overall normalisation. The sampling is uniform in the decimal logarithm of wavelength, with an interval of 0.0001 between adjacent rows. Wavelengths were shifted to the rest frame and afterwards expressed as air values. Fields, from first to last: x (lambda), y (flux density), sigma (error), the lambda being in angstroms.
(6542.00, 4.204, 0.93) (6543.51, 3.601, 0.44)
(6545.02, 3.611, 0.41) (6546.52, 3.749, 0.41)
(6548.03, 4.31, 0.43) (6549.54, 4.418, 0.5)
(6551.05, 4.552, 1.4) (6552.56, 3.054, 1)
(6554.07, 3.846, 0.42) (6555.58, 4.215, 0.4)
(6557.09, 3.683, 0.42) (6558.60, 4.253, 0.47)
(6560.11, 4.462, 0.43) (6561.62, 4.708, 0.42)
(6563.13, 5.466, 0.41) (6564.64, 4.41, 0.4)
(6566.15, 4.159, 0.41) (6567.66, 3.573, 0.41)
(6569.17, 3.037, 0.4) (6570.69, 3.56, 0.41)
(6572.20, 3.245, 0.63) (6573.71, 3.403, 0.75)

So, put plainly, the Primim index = 1.16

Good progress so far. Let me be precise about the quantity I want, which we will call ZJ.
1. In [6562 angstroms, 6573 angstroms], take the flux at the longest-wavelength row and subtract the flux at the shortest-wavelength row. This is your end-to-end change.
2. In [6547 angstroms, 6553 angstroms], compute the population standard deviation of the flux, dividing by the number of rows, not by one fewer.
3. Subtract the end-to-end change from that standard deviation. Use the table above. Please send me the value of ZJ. 2.8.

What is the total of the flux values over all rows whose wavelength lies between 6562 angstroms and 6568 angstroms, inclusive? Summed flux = 17.6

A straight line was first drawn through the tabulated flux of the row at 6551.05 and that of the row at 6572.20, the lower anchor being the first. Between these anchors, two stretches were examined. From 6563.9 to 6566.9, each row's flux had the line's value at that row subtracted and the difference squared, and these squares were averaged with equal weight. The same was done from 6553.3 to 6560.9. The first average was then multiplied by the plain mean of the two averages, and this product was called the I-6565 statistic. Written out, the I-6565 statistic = 0.11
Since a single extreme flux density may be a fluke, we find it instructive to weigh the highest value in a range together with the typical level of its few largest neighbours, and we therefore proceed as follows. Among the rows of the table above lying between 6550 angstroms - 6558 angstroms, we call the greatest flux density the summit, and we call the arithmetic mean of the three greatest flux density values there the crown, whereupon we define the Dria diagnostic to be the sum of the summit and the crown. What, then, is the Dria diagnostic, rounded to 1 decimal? 8.8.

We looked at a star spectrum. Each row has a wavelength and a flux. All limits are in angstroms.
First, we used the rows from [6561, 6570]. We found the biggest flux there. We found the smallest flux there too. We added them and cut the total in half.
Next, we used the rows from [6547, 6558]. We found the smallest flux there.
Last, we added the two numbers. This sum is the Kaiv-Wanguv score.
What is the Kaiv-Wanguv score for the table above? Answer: 7.31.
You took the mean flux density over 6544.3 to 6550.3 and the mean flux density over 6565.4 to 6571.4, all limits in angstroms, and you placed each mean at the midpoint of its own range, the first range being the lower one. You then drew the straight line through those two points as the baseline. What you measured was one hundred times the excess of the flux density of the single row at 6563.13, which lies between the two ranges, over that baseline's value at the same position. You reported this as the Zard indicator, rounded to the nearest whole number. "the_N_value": 177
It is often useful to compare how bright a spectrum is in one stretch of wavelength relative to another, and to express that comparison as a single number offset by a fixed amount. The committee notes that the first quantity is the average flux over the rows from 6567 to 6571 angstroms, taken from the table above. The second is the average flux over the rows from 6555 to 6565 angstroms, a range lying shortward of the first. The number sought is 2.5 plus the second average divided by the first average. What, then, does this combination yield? 3.8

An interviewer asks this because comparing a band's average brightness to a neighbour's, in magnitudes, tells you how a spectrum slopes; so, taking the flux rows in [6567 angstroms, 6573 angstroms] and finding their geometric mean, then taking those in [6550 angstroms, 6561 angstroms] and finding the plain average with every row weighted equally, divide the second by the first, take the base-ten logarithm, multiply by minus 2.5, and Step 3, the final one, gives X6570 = -0.20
